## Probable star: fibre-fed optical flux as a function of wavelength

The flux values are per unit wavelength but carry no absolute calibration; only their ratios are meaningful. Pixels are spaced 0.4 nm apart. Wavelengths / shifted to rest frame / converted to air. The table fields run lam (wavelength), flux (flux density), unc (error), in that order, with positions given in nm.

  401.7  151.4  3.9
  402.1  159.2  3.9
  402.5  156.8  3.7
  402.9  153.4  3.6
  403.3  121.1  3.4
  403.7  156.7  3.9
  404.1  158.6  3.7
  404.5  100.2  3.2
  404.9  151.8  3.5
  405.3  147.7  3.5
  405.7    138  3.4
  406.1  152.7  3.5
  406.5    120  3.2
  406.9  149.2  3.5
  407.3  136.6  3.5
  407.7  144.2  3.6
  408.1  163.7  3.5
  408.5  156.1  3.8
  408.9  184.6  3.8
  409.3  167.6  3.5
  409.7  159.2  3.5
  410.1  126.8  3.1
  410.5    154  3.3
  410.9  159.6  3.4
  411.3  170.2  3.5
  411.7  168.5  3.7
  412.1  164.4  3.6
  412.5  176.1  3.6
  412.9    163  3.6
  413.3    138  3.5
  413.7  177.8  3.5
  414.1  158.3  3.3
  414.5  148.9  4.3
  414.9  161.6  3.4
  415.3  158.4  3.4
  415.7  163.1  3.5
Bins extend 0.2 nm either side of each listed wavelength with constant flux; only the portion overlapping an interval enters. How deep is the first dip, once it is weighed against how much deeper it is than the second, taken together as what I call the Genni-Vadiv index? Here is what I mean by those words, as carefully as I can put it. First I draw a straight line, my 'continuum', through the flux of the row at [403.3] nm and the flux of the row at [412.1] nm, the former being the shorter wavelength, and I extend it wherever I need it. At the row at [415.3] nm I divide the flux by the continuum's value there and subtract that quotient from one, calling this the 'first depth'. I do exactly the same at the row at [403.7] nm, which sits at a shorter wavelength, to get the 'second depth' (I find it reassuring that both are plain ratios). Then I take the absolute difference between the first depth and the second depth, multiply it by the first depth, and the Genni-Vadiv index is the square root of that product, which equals 0.22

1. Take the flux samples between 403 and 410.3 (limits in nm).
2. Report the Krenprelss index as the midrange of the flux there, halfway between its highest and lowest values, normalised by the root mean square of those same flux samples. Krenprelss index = 0.96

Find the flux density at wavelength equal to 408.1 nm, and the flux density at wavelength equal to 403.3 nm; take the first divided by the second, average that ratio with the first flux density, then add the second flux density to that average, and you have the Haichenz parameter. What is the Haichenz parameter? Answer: 204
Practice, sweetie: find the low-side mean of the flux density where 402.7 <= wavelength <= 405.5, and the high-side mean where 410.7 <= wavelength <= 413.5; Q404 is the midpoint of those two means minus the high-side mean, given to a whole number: -11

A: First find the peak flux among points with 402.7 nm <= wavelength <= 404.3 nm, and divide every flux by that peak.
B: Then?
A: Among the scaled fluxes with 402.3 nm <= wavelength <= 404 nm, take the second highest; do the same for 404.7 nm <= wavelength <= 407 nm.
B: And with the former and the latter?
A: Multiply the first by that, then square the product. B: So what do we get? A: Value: 0.89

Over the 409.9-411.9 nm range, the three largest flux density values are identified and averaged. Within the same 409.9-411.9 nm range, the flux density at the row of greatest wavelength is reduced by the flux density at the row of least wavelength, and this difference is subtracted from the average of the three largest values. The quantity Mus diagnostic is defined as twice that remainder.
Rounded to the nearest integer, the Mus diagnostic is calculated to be 249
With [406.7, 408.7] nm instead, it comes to 299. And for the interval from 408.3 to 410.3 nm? 400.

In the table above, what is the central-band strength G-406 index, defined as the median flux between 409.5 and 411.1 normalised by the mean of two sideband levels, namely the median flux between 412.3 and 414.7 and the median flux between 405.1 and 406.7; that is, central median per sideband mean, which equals 1.03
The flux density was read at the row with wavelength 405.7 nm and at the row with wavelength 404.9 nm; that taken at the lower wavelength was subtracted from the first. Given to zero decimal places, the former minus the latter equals -14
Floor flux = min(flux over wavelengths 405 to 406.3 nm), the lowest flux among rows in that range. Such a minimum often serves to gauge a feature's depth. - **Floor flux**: 138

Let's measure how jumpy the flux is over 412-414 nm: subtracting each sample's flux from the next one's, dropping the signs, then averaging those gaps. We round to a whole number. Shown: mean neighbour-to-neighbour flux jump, 22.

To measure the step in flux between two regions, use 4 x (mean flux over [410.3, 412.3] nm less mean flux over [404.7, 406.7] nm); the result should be 85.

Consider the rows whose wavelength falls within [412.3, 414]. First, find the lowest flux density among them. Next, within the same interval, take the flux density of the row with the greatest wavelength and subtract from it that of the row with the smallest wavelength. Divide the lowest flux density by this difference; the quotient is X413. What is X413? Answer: 81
